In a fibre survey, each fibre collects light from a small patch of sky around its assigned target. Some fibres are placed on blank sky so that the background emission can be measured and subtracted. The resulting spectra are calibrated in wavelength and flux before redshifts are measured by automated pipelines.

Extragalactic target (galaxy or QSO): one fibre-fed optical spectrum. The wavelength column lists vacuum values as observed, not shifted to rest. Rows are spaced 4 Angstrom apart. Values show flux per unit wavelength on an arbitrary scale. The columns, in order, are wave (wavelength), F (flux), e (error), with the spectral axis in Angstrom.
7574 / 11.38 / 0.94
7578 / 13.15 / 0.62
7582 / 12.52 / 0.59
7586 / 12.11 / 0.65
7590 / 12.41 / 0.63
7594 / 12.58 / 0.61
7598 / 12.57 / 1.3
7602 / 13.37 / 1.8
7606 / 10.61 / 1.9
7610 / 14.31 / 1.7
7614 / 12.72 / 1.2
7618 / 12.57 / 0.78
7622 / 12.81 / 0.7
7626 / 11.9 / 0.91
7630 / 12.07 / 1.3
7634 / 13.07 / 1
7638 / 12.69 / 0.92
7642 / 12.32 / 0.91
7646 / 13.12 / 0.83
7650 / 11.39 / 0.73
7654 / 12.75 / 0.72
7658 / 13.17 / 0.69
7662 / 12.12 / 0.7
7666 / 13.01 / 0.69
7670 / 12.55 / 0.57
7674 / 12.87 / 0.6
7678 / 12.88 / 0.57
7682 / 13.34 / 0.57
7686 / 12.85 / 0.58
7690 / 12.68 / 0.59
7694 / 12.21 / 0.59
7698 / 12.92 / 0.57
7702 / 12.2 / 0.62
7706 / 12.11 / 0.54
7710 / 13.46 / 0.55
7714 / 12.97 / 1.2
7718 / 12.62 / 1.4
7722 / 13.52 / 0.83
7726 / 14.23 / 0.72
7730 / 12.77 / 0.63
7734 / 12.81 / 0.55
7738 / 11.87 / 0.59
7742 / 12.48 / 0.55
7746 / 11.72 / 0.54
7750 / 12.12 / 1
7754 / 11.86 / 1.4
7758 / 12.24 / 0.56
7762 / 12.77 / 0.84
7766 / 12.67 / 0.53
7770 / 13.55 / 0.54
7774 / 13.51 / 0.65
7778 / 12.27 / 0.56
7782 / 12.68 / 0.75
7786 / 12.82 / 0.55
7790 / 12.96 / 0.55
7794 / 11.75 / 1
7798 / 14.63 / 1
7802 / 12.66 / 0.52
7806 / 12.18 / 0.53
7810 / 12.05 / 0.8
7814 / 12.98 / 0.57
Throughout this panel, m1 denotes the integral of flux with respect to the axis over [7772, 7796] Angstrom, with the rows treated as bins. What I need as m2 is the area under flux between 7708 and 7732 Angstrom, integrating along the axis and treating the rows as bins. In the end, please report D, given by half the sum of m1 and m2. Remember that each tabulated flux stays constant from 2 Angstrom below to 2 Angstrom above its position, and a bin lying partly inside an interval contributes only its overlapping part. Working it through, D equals 311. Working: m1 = 304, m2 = 318.3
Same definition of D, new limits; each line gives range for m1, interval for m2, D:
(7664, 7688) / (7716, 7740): 311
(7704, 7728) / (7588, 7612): 310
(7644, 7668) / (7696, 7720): 304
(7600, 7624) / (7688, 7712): 304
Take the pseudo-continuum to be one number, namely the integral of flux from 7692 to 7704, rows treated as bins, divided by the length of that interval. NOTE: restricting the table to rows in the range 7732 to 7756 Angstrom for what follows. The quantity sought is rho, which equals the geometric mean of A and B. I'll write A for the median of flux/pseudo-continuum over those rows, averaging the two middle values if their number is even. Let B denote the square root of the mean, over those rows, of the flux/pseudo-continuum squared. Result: 0.97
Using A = 0.96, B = 0.98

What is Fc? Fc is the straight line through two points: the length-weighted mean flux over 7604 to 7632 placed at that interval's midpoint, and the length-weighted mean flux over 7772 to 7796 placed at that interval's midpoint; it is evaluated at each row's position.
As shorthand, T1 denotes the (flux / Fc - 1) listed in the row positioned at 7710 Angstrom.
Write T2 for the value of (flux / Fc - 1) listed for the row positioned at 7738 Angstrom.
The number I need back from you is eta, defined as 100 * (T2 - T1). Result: -13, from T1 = 0.07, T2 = -0.06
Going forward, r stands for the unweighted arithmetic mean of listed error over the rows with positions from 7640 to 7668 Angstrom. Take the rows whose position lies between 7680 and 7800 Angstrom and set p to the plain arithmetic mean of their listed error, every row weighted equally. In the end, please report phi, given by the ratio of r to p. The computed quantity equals 1.05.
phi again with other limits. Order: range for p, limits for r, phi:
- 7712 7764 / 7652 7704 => 0.75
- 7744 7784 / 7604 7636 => 1.61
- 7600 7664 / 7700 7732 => 0.77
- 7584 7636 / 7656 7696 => 0.55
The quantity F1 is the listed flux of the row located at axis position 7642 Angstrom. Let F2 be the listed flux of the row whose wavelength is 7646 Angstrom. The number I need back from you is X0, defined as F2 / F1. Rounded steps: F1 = 12.32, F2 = 13.12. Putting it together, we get 1.06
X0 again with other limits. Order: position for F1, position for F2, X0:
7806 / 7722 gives 1.11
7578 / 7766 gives 0.96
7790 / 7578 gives 1.01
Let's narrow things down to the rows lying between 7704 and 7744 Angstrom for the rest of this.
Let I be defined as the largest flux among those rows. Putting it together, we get 14.23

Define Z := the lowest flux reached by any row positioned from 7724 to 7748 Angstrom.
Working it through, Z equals 11.72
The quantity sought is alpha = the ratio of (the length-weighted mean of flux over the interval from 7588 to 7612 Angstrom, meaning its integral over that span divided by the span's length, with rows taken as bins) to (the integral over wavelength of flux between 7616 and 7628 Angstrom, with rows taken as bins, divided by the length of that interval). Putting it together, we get 1.02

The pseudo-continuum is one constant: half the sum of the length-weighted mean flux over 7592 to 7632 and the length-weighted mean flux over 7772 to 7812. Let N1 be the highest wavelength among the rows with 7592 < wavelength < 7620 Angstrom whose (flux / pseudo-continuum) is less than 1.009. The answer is 7618 Angstrom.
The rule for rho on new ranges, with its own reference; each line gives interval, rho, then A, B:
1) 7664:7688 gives 1.04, 1.03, 1.04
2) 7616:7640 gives 1.01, 1.02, 1.01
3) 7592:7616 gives 1.02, 1.02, 1.02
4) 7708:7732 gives 1.06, 1.06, 1.07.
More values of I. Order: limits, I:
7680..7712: 13.46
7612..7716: 13.46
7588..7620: 14.31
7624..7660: 13.17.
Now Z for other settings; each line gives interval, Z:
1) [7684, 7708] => 12.11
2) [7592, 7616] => 10.61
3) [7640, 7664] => 11.39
